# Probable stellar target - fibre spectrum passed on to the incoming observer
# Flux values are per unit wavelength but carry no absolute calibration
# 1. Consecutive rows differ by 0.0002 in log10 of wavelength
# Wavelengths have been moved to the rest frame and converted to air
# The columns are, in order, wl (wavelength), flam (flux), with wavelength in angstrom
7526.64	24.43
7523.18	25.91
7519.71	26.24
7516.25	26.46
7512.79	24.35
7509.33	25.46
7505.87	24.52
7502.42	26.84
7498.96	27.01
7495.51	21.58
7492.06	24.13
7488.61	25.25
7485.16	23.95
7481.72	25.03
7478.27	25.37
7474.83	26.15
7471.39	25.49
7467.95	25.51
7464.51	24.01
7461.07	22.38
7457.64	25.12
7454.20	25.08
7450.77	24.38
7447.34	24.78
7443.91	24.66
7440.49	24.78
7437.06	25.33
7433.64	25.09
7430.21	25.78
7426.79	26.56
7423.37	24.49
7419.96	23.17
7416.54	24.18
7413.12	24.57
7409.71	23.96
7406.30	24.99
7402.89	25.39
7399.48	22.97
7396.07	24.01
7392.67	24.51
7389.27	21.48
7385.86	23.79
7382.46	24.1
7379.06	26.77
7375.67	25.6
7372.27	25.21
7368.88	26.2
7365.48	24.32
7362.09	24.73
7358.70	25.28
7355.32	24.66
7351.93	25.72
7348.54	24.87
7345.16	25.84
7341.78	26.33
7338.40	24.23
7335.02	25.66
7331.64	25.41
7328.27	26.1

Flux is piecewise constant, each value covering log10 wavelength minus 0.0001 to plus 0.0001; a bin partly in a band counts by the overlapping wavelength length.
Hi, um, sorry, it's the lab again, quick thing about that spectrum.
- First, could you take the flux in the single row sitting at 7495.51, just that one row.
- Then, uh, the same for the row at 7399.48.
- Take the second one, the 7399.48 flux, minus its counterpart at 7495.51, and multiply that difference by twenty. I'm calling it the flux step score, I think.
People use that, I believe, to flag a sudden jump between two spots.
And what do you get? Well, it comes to 28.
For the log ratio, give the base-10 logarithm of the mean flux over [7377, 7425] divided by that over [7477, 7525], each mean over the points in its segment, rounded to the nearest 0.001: -0.017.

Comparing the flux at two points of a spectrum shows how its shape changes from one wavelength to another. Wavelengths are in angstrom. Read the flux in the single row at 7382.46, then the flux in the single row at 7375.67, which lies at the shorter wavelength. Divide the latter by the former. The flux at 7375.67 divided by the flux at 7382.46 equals 1.06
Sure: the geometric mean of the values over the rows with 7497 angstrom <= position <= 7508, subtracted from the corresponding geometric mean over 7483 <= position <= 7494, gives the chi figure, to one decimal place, -1.7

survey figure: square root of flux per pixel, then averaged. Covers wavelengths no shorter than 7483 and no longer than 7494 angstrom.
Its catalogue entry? 4.94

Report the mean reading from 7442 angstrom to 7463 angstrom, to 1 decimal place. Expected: 24.4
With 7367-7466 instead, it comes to 24.6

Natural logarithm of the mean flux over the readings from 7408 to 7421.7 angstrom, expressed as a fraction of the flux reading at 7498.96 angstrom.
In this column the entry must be -0.12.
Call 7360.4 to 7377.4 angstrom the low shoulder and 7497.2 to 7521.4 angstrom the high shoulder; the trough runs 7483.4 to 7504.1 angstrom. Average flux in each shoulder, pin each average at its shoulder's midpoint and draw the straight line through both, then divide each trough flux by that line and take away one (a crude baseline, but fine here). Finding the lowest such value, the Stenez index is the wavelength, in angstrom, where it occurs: 7495.51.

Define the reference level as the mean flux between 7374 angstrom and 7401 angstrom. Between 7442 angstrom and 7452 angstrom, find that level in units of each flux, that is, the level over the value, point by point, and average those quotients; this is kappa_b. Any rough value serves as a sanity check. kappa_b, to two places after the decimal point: 0.98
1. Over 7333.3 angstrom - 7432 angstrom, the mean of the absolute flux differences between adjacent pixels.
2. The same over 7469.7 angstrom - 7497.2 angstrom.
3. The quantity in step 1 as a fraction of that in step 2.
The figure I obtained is 1.05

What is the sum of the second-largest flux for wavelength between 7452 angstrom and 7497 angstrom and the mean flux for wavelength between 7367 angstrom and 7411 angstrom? 50.0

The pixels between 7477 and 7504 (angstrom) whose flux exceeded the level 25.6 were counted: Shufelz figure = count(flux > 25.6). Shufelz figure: 2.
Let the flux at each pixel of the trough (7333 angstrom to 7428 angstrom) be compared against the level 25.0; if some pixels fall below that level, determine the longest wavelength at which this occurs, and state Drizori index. 7423.37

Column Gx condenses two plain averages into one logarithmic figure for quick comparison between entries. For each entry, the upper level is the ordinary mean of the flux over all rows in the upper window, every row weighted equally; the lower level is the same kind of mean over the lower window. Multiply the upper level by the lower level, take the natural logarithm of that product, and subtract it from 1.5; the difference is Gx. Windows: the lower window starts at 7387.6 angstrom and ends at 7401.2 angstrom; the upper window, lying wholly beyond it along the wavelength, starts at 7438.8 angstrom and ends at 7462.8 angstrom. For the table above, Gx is -4.84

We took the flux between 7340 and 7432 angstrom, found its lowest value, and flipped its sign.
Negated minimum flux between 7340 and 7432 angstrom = -21.5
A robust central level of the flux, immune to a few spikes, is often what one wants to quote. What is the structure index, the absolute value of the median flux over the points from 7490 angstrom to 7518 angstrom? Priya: 24.99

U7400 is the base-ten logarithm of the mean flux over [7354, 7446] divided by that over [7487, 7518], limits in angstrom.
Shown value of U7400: -0.007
